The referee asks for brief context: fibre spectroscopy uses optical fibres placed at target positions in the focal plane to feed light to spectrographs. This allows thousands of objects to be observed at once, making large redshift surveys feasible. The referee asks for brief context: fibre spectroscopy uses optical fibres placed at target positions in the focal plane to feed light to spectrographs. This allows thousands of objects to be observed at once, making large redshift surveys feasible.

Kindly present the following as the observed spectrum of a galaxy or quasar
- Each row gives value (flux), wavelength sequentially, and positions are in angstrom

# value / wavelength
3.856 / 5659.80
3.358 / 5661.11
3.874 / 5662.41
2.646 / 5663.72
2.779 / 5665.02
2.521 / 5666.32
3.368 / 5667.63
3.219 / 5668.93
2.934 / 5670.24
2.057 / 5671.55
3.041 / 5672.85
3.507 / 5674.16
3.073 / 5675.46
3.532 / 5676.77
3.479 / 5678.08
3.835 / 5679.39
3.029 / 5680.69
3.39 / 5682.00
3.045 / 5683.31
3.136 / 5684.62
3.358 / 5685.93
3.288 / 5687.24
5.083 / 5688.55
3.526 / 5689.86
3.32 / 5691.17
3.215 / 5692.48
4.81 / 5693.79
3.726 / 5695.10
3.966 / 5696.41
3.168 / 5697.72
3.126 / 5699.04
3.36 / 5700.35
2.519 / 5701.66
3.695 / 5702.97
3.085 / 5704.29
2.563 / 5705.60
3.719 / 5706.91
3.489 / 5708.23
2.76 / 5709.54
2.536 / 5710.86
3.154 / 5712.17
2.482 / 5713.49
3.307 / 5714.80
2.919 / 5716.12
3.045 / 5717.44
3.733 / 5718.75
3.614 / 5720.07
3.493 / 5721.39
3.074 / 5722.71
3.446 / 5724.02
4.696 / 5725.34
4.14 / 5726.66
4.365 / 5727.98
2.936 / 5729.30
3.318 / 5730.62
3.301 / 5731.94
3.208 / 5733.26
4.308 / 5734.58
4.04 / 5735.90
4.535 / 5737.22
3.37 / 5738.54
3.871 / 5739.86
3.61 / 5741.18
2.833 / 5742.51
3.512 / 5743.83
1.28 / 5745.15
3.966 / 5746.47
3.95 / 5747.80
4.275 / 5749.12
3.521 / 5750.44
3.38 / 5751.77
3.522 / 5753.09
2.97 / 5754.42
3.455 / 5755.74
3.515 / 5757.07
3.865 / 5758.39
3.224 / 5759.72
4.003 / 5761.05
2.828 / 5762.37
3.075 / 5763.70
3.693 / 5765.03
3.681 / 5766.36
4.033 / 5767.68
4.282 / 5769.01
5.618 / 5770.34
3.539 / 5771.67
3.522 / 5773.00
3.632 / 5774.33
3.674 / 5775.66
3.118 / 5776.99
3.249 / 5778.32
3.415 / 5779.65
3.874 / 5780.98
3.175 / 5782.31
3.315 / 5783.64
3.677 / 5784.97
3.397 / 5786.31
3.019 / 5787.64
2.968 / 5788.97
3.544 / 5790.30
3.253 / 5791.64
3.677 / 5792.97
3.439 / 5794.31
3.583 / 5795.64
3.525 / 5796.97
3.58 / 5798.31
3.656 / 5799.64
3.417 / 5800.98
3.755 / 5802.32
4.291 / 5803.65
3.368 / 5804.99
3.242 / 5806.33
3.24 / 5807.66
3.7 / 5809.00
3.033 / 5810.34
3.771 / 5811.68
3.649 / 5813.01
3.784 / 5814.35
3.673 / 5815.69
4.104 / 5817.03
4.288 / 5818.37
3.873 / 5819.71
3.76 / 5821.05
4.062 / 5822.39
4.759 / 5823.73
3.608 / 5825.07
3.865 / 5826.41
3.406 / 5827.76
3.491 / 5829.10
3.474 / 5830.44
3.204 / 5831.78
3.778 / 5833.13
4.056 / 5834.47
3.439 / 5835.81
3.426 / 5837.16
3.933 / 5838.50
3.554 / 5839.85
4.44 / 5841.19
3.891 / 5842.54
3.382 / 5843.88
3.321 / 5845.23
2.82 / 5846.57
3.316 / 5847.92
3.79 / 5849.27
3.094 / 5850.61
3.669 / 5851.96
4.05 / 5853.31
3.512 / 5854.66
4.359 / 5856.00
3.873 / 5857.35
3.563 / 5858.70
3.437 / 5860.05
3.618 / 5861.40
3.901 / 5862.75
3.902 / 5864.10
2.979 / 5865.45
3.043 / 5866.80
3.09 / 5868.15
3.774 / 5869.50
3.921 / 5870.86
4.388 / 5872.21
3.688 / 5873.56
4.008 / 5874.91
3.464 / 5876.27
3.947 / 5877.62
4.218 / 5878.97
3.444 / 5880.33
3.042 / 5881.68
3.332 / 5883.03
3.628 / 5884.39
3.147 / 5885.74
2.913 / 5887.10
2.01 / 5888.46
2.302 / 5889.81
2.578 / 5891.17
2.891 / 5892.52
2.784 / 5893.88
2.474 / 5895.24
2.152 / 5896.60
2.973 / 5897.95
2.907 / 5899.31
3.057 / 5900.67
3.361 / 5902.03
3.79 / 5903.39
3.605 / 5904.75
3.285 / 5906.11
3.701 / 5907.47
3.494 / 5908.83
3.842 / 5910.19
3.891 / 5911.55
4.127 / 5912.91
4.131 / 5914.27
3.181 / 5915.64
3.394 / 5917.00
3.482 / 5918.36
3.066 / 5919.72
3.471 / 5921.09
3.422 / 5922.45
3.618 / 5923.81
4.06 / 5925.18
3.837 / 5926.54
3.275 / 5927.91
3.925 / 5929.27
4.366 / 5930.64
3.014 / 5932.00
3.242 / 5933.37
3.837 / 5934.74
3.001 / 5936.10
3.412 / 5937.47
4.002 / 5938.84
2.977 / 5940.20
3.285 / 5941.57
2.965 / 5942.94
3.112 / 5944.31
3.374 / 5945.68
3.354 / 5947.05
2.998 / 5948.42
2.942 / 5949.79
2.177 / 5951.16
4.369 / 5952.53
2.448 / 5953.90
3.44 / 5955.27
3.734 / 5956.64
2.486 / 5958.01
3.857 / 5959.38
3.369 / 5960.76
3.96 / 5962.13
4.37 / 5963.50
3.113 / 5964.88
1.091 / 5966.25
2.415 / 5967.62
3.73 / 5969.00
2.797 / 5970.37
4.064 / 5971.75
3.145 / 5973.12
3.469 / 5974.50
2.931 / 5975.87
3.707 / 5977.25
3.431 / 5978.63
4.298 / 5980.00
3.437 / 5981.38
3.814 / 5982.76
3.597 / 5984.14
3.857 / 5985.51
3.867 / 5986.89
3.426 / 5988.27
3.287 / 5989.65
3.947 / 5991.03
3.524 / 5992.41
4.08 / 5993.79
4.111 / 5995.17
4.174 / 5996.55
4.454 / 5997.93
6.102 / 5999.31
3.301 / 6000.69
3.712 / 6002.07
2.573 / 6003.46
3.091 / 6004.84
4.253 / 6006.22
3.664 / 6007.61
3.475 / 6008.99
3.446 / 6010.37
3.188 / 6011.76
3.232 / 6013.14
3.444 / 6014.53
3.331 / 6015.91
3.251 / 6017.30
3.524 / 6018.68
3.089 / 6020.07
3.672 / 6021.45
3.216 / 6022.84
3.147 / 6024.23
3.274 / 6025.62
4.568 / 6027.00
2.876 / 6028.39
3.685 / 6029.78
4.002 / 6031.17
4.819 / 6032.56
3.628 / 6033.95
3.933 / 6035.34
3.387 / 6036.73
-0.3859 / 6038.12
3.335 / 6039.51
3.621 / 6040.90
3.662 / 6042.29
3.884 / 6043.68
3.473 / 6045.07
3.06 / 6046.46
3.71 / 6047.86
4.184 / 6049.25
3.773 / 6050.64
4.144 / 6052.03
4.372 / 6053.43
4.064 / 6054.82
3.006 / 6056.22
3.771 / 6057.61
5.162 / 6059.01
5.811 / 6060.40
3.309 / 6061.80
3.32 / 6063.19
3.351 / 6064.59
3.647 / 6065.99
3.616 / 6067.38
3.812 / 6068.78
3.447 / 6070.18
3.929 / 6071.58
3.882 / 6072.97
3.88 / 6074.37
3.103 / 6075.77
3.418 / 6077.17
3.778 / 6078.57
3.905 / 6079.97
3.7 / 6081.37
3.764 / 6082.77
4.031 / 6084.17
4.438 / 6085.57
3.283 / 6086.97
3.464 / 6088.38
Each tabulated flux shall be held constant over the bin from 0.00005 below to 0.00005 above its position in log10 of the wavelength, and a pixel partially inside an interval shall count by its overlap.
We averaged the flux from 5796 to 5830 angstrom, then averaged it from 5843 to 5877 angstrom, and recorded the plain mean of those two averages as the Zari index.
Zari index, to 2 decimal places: 3.66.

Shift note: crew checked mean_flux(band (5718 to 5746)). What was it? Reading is 3.56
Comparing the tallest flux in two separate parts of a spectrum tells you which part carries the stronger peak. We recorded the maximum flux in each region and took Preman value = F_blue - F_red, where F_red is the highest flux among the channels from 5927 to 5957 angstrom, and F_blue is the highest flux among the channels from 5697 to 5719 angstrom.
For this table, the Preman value -0.6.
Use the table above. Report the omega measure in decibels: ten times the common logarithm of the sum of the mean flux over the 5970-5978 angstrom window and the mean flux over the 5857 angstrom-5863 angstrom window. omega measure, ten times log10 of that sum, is 8.47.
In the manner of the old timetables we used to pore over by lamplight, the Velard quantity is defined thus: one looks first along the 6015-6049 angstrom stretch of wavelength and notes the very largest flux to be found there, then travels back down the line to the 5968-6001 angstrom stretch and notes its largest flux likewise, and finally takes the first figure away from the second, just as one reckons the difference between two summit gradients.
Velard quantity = 1.3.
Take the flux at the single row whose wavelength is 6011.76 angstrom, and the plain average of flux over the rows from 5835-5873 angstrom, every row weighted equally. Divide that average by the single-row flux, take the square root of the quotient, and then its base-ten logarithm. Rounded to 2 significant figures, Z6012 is 0.028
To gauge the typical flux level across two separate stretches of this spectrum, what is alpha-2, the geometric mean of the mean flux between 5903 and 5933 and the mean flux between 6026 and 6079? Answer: 3.66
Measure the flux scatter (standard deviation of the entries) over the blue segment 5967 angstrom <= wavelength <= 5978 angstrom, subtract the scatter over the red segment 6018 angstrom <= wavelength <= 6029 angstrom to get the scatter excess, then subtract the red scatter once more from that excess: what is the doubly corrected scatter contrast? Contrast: -0.5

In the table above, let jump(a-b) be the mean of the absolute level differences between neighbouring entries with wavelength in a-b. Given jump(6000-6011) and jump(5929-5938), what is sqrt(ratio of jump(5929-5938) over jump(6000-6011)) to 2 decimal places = 1.06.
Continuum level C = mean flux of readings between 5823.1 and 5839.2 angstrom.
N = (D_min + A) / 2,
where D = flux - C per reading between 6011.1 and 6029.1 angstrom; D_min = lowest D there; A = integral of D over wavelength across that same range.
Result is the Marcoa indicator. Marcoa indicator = -3.4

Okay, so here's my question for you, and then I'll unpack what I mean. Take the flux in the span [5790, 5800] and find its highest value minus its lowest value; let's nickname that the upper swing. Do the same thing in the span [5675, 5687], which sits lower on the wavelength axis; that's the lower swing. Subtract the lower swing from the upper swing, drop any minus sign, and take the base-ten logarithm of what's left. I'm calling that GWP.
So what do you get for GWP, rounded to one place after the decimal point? -0.4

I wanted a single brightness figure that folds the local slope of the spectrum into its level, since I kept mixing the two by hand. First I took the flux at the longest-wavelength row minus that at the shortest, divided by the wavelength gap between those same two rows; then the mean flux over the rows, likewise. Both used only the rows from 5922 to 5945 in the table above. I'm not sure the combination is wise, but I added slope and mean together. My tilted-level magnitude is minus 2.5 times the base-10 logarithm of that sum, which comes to -1.35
